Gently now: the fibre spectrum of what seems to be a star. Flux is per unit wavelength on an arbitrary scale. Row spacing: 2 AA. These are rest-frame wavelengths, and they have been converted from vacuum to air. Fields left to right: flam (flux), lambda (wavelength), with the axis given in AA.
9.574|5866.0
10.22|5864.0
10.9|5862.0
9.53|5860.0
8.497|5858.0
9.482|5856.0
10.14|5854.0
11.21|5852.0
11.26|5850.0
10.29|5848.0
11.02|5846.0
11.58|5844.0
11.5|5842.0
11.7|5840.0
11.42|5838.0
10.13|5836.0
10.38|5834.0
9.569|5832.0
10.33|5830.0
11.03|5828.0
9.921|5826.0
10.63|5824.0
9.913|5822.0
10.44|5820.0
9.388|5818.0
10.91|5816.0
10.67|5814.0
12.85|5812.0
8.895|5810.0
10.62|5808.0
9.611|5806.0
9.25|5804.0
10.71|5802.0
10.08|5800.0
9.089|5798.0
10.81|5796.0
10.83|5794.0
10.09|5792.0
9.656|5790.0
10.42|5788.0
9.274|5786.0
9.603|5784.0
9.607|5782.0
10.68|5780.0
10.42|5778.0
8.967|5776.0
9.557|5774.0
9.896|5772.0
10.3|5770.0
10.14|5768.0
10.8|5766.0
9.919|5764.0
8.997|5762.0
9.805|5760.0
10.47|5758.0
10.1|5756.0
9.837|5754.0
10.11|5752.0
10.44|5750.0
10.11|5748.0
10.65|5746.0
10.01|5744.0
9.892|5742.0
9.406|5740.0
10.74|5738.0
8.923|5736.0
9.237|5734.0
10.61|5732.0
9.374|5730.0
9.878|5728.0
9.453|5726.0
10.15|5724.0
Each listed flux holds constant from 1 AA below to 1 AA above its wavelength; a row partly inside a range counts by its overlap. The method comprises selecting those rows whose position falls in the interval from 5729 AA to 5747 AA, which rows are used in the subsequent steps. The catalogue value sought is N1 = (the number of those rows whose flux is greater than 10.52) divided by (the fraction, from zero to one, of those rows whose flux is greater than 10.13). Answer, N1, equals 9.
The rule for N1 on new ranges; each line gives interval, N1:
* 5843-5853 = 4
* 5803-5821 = 7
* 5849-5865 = 5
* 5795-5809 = 7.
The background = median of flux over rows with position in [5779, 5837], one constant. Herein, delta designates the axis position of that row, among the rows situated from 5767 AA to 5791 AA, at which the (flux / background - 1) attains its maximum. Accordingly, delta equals 5780.0 AA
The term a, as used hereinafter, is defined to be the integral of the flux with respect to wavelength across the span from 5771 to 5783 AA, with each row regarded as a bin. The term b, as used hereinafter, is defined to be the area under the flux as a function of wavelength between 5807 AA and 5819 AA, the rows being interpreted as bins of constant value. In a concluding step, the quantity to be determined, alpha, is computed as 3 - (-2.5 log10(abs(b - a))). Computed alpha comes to 5.3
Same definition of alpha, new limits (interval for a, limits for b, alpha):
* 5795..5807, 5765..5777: 1.4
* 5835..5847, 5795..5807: 6.0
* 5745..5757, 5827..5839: 4.3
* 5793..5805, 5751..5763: 4.2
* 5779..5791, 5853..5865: 2.9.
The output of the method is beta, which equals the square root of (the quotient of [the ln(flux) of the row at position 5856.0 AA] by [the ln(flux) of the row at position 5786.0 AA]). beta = 1.005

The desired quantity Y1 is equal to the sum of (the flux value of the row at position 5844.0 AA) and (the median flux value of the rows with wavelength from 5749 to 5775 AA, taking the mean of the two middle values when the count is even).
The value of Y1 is 21.7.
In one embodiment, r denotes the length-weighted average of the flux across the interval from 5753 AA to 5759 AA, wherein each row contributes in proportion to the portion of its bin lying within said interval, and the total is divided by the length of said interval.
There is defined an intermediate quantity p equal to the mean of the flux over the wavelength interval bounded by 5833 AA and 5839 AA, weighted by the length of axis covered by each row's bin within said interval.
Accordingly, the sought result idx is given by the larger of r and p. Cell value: 10.6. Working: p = 10.6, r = 10.1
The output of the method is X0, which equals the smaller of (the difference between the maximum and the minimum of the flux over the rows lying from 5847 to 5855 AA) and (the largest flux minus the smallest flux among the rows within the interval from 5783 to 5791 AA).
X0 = 1.12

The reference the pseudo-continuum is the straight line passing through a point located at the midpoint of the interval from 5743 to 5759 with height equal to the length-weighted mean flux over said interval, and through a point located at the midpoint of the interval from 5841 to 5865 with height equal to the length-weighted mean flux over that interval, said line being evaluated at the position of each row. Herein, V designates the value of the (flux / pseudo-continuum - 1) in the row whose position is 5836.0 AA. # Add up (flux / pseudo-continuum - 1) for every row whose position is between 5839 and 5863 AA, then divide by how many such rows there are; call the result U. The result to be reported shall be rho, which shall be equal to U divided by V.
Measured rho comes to -0.4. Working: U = 0.012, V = -0.03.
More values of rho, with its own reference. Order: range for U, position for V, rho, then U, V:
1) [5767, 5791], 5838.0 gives -0.4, -0.040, 0.09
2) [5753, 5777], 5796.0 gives -0.7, -0.034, 0.05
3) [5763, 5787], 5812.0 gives -0.1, -0.034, 0.24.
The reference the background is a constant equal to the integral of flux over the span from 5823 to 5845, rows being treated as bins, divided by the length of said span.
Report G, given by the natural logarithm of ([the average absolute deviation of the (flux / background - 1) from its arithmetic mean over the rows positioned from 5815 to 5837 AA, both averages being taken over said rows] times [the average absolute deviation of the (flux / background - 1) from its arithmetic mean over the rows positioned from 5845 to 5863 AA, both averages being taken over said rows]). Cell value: -5.91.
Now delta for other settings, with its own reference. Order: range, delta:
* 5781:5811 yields 5794.0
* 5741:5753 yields 5746.0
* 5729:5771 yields 5766.0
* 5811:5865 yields 5812.0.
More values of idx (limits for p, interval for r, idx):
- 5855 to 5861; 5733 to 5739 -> 9.6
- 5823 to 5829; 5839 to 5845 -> 11.6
